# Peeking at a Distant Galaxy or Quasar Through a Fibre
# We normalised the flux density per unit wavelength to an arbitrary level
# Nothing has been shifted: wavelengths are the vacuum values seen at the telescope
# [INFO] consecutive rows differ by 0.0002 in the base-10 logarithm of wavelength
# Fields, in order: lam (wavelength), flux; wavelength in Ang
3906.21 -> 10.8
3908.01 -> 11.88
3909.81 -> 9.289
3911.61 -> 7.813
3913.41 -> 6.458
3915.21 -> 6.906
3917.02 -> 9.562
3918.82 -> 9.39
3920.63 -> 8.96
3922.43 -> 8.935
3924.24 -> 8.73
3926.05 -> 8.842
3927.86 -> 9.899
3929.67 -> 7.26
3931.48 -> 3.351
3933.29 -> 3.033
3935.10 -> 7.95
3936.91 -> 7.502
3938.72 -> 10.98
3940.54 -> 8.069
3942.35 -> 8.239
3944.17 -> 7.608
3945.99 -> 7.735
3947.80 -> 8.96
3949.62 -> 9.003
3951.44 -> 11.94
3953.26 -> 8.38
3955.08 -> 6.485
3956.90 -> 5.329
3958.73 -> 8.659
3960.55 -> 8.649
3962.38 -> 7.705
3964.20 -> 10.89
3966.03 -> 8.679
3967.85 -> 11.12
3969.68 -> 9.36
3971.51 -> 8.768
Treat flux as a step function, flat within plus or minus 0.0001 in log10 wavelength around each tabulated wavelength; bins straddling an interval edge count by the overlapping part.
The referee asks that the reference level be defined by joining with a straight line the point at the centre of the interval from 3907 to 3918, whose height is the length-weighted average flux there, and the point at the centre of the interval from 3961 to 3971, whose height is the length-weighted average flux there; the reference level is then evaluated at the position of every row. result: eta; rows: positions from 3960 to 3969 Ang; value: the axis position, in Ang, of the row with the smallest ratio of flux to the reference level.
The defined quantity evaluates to 3962.38 Ang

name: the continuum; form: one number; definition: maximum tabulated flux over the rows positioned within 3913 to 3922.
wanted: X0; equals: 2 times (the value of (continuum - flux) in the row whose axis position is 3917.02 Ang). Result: 0.0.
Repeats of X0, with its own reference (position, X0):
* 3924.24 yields 1.7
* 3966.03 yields 1.8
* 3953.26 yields 2.4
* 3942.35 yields 2.6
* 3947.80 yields 1.2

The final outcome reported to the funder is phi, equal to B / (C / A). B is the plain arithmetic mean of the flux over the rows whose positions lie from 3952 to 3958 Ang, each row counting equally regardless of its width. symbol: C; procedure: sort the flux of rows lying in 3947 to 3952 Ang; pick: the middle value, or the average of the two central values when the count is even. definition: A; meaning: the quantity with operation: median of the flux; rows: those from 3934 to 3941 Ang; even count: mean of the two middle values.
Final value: 6.0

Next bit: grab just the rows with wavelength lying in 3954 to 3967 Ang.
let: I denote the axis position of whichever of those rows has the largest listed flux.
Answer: 3964.20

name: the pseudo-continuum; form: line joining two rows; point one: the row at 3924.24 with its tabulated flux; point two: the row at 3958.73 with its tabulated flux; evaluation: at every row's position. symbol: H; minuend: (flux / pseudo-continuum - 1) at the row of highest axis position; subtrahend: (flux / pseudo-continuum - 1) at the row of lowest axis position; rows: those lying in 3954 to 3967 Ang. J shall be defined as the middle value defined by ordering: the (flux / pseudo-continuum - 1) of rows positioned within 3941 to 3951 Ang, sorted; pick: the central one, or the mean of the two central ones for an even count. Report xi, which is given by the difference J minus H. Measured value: -0.31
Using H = 0.26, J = -0.052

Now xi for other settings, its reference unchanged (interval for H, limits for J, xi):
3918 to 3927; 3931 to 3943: -0.03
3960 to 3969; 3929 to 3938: -0.46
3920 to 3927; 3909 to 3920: -0.01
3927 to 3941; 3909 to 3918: 0.10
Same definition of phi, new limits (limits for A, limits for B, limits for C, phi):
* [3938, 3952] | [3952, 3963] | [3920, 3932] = 7.3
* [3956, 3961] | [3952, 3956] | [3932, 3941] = 8.1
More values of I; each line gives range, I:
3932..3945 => 3938.72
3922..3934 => 3927.86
